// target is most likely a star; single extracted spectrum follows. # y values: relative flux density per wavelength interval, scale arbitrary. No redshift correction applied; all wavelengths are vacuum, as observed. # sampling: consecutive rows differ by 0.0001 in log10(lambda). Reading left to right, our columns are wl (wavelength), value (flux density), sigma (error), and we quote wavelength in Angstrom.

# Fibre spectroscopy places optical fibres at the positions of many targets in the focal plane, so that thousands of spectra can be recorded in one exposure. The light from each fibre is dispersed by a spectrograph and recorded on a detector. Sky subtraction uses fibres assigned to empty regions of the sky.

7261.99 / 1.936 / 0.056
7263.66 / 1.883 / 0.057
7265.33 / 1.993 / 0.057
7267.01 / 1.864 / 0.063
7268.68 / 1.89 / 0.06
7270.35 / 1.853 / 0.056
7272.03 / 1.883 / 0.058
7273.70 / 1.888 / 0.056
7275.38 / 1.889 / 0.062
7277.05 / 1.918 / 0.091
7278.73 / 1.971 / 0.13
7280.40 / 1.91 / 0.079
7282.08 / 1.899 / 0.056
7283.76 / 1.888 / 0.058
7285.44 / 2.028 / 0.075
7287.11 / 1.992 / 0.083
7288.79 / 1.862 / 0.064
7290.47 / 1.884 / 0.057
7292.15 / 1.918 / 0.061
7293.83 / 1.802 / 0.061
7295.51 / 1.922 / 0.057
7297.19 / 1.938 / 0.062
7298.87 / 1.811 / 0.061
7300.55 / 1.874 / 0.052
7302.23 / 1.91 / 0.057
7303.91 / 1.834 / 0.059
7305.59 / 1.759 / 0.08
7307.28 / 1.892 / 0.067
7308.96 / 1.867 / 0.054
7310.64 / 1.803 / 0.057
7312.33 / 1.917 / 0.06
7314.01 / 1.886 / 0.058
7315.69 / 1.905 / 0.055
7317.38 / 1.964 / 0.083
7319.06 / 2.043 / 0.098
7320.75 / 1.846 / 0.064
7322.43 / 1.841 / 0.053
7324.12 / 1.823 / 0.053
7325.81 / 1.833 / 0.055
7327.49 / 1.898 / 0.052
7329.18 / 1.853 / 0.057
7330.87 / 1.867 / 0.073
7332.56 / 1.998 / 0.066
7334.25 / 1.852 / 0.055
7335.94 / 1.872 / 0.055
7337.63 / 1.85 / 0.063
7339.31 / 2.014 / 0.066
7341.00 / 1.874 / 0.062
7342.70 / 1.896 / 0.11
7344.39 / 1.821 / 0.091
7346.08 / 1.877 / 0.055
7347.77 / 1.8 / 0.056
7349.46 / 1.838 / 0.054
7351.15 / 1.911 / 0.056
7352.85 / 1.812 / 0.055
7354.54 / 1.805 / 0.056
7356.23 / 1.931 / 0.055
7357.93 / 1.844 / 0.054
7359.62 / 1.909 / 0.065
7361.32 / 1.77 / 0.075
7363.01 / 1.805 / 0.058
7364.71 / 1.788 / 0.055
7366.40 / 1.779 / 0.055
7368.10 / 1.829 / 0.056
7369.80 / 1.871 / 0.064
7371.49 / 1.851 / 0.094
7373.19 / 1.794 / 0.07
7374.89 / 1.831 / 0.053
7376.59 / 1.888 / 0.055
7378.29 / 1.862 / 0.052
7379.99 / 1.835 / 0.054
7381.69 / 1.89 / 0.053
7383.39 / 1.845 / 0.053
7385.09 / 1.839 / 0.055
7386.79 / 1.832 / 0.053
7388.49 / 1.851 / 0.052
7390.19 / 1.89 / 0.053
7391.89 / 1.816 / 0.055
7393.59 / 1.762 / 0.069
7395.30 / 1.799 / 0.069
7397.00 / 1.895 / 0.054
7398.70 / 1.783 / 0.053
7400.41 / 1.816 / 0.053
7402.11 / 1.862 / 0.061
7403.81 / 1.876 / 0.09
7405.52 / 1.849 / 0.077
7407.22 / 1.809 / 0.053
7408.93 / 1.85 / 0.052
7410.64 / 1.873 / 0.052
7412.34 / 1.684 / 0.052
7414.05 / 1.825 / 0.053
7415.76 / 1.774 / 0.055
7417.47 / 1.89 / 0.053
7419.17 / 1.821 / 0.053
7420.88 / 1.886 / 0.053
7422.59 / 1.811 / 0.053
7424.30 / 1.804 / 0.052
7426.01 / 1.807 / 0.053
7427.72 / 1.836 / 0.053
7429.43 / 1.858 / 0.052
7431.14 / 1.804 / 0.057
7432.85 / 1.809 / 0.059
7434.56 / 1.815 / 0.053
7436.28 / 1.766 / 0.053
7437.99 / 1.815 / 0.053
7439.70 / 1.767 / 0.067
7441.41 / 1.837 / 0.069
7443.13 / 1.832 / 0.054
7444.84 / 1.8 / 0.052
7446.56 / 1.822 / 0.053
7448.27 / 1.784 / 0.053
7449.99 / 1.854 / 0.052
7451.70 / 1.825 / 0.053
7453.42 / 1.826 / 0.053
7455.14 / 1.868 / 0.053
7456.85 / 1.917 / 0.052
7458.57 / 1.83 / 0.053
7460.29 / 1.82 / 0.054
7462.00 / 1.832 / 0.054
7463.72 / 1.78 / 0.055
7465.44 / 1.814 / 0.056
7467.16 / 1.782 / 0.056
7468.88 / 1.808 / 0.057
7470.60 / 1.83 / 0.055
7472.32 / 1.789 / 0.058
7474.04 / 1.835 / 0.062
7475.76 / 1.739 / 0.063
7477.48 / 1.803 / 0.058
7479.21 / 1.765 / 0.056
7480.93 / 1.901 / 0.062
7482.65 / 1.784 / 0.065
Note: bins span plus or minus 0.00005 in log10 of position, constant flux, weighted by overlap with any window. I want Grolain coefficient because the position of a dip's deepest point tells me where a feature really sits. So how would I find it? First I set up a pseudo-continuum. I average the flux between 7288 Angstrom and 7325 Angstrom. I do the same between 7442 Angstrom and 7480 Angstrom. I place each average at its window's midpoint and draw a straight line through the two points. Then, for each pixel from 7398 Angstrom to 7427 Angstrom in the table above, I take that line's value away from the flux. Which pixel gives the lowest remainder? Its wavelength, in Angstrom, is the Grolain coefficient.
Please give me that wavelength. 7412.34 Angstrom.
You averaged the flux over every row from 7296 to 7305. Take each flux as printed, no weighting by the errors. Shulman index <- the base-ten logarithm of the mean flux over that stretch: 0.273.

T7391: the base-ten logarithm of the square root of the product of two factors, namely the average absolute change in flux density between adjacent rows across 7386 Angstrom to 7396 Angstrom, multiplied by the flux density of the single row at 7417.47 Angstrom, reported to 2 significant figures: -0.54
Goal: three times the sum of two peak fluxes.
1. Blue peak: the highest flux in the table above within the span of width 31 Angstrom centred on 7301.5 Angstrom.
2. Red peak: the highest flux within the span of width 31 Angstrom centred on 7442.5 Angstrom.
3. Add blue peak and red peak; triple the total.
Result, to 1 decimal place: 11.7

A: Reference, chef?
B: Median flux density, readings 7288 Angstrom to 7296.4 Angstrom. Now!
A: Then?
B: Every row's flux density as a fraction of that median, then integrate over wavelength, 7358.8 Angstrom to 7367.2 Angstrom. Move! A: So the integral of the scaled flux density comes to 8.1 Angstrom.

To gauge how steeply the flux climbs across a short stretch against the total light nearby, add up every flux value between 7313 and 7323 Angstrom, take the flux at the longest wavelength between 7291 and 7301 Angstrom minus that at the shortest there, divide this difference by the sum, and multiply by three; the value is -0.011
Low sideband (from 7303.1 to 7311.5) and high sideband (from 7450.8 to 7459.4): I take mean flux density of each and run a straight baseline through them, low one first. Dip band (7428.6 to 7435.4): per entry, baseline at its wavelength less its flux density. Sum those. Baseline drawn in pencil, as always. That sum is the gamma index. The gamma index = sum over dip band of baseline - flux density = 0.11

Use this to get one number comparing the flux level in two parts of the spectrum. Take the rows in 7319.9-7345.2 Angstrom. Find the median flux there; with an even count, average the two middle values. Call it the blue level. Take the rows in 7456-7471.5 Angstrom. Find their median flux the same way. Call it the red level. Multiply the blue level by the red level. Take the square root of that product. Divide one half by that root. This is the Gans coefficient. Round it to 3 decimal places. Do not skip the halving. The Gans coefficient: 0.272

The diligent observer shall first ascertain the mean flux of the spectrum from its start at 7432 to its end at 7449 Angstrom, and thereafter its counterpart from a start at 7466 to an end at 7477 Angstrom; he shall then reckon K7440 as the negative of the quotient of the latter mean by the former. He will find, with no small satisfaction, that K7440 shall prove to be -0.996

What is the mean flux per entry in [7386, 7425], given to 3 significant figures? 1.83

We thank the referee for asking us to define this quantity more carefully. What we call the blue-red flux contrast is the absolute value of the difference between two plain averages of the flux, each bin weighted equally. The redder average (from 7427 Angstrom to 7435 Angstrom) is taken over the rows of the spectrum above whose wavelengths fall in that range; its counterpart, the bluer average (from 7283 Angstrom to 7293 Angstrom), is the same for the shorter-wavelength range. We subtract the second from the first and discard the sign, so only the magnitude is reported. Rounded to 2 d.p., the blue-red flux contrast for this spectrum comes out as 0.10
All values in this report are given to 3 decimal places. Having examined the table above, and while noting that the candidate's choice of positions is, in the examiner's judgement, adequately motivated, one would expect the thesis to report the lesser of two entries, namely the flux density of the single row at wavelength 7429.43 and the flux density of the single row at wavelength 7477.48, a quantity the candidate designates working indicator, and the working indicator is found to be 1.803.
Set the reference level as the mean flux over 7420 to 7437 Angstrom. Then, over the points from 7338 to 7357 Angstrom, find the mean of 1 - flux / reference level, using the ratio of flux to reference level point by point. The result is -0.028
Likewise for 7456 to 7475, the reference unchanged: -0.001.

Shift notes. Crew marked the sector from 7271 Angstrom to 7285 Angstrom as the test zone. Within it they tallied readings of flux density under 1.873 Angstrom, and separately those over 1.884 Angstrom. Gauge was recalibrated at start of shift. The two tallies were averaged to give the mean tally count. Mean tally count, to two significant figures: 3.5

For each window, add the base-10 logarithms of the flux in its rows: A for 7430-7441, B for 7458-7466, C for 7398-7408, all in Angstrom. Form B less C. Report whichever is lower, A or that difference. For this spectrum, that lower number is -0.3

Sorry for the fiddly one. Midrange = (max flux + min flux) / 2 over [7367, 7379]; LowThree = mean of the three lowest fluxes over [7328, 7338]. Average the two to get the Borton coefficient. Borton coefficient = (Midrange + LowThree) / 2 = 1.85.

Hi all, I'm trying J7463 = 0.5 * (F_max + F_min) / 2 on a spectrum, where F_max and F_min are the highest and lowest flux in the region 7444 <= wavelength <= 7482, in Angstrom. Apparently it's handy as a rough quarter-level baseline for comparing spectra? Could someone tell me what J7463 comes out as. 0.914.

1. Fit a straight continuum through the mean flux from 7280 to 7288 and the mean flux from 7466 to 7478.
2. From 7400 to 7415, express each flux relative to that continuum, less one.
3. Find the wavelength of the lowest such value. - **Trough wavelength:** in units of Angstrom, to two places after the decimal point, 7412.34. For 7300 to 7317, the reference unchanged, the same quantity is 7305.59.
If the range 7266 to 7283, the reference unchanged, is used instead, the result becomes 7270.35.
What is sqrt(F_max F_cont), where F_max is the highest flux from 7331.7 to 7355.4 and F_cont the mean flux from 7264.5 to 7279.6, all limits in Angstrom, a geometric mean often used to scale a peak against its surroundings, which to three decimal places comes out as 1.959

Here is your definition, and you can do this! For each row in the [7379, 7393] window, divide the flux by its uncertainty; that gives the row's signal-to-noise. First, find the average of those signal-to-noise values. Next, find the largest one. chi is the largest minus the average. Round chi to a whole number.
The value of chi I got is 1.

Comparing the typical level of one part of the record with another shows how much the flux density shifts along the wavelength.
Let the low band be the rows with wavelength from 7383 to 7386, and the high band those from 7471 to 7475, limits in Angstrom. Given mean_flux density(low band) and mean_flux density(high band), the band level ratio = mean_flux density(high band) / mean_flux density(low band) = 0.98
